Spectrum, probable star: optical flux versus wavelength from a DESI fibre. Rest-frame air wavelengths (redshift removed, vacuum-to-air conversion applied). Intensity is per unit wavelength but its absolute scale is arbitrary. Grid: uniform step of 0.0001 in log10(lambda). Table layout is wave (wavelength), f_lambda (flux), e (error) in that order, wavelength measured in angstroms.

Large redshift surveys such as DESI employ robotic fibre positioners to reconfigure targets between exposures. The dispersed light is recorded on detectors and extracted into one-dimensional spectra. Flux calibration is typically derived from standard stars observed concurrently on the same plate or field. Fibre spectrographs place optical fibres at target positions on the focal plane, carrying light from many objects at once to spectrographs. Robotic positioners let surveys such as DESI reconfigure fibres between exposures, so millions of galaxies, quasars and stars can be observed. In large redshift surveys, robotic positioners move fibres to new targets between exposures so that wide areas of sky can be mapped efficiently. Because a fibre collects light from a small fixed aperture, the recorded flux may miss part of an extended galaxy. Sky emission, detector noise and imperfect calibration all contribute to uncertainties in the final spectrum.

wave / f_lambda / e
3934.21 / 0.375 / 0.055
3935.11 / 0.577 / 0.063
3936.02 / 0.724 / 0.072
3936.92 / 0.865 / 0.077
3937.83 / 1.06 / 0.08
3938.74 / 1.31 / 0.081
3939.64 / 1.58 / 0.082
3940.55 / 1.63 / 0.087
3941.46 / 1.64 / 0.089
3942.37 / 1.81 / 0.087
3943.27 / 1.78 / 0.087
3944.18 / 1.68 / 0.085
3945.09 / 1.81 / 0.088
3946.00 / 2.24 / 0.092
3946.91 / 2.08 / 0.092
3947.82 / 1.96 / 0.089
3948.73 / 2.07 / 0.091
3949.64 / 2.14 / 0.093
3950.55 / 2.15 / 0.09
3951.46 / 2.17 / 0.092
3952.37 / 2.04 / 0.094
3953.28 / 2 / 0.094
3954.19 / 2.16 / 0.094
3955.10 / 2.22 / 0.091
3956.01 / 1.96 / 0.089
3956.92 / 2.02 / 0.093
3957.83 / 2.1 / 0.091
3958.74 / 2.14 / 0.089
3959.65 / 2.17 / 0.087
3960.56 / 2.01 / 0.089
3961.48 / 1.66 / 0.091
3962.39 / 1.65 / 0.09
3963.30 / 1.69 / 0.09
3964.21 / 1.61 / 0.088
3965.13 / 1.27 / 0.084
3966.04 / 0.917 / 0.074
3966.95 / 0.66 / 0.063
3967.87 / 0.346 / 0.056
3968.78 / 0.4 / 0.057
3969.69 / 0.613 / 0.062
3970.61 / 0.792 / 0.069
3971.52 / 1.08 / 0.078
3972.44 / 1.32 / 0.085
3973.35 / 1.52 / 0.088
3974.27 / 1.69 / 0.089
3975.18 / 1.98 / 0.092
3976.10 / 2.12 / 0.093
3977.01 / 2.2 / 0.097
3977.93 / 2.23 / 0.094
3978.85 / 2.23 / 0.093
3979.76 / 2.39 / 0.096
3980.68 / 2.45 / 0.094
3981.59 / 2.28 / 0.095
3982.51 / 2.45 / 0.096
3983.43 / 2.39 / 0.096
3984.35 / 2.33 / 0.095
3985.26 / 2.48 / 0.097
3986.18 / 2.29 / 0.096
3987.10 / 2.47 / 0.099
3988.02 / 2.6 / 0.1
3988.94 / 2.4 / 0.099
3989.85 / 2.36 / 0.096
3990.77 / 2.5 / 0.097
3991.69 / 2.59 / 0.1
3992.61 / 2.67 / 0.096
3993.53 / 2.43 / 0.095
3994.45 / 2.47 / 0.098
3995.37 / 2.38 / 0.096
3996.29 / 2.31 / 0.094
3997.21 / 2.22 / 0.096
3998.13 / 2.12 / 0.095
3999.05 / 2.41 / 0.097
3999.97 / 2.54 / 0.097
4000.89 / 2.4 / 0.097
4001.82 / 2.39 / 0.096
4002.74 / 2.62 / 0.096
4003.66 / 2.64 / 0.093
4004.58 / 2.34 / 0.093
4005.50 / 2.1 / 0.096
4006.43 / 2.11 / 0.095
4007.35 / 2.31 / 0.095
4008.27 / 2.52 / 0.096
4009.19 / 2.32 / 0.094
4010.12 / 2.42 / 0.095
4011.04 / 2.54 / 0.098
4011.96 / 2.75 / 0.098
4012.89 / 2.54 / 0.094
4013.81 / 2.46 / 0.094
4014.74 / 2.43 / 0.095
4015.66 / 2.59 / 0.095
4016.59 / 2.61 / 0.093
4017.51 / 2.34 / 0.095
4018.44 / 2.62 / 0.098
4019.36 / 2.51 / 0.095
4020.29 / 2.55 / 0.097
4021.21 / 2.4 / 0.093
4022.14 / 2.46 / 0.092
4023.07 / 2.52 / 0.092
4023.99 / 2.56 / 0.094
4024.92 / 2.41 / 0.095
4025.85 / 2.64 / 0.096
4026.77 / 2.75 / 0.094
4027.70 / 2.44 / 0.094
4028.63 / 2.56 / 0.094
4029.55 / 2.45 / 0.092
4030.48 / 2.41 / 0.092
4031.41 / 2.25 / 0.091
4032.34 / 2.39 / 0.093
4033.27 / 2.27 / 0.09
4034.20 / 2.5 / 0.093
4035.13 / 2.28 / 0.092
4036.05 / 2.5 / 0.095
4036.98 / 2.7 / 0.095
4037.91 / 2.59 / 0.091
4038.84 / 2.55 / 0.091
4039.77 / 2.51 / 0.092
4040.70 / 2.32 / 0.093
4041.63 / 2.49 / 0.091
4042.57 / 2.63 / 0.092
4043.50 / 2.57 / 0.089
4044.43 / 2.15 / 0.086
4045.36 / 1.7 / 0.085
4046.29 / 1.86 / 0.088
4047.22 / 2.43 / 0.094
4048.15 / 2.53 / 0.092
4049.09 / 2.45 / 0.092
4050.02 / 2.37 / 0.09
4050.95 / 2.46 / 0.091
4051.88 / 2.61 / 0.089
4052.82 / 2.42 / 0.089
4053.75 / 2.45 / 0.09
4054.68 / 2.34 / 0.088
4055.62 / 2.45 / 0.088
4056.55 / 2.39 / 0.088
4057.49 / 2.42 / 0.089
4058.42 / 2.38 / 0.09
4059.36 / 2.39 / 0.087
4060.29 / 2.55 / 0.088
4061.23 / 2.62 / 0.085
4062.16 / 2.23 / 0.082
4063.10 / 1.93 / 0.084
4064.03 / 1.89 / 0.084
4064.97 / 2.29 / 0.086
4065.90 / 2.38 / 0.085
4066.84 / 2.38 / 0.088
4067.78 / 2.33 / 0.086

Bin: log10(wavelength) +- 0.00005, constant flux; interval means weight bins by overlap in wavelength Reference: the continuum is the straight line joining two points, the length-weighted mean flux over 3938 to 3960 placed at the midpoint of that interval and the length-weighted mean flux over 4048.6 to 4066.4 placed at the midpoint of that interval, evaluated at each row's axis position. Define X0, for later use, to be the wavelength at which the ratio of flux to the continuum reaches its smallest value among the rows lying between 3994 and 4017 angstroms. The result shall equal 4005.50 angstroms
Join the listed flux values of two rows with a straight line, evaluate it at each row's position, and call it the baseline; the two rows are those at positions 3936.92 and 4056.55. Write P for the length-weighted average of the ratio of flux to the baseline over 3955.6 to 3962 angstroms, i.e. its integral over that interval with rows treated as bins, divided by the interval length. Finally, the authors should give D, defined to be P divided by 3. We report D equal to 0.59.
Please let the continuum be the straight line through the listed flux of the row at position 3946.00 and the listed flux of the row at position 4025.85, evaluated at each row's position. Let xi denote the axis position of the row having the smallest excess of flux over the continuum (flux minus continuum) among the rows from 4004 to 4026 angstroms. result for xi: 4005.50 angstroms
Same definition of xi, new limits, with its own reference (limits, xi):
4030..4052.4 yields 4045.36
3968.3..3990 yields 3968.78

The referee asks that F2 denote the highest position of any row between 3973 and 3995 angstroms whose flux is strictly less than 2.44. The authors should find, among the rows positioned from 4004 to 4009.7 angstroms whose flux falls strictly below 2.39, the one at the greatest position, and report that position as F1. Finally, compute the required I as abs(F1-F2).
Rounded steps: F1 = 4009.19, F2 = 3993.53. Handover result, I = 15.7 angstroms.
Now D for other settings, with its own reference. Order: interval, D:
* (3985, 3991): 0.54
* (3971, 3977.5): 0.42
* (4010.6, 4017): 0.46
